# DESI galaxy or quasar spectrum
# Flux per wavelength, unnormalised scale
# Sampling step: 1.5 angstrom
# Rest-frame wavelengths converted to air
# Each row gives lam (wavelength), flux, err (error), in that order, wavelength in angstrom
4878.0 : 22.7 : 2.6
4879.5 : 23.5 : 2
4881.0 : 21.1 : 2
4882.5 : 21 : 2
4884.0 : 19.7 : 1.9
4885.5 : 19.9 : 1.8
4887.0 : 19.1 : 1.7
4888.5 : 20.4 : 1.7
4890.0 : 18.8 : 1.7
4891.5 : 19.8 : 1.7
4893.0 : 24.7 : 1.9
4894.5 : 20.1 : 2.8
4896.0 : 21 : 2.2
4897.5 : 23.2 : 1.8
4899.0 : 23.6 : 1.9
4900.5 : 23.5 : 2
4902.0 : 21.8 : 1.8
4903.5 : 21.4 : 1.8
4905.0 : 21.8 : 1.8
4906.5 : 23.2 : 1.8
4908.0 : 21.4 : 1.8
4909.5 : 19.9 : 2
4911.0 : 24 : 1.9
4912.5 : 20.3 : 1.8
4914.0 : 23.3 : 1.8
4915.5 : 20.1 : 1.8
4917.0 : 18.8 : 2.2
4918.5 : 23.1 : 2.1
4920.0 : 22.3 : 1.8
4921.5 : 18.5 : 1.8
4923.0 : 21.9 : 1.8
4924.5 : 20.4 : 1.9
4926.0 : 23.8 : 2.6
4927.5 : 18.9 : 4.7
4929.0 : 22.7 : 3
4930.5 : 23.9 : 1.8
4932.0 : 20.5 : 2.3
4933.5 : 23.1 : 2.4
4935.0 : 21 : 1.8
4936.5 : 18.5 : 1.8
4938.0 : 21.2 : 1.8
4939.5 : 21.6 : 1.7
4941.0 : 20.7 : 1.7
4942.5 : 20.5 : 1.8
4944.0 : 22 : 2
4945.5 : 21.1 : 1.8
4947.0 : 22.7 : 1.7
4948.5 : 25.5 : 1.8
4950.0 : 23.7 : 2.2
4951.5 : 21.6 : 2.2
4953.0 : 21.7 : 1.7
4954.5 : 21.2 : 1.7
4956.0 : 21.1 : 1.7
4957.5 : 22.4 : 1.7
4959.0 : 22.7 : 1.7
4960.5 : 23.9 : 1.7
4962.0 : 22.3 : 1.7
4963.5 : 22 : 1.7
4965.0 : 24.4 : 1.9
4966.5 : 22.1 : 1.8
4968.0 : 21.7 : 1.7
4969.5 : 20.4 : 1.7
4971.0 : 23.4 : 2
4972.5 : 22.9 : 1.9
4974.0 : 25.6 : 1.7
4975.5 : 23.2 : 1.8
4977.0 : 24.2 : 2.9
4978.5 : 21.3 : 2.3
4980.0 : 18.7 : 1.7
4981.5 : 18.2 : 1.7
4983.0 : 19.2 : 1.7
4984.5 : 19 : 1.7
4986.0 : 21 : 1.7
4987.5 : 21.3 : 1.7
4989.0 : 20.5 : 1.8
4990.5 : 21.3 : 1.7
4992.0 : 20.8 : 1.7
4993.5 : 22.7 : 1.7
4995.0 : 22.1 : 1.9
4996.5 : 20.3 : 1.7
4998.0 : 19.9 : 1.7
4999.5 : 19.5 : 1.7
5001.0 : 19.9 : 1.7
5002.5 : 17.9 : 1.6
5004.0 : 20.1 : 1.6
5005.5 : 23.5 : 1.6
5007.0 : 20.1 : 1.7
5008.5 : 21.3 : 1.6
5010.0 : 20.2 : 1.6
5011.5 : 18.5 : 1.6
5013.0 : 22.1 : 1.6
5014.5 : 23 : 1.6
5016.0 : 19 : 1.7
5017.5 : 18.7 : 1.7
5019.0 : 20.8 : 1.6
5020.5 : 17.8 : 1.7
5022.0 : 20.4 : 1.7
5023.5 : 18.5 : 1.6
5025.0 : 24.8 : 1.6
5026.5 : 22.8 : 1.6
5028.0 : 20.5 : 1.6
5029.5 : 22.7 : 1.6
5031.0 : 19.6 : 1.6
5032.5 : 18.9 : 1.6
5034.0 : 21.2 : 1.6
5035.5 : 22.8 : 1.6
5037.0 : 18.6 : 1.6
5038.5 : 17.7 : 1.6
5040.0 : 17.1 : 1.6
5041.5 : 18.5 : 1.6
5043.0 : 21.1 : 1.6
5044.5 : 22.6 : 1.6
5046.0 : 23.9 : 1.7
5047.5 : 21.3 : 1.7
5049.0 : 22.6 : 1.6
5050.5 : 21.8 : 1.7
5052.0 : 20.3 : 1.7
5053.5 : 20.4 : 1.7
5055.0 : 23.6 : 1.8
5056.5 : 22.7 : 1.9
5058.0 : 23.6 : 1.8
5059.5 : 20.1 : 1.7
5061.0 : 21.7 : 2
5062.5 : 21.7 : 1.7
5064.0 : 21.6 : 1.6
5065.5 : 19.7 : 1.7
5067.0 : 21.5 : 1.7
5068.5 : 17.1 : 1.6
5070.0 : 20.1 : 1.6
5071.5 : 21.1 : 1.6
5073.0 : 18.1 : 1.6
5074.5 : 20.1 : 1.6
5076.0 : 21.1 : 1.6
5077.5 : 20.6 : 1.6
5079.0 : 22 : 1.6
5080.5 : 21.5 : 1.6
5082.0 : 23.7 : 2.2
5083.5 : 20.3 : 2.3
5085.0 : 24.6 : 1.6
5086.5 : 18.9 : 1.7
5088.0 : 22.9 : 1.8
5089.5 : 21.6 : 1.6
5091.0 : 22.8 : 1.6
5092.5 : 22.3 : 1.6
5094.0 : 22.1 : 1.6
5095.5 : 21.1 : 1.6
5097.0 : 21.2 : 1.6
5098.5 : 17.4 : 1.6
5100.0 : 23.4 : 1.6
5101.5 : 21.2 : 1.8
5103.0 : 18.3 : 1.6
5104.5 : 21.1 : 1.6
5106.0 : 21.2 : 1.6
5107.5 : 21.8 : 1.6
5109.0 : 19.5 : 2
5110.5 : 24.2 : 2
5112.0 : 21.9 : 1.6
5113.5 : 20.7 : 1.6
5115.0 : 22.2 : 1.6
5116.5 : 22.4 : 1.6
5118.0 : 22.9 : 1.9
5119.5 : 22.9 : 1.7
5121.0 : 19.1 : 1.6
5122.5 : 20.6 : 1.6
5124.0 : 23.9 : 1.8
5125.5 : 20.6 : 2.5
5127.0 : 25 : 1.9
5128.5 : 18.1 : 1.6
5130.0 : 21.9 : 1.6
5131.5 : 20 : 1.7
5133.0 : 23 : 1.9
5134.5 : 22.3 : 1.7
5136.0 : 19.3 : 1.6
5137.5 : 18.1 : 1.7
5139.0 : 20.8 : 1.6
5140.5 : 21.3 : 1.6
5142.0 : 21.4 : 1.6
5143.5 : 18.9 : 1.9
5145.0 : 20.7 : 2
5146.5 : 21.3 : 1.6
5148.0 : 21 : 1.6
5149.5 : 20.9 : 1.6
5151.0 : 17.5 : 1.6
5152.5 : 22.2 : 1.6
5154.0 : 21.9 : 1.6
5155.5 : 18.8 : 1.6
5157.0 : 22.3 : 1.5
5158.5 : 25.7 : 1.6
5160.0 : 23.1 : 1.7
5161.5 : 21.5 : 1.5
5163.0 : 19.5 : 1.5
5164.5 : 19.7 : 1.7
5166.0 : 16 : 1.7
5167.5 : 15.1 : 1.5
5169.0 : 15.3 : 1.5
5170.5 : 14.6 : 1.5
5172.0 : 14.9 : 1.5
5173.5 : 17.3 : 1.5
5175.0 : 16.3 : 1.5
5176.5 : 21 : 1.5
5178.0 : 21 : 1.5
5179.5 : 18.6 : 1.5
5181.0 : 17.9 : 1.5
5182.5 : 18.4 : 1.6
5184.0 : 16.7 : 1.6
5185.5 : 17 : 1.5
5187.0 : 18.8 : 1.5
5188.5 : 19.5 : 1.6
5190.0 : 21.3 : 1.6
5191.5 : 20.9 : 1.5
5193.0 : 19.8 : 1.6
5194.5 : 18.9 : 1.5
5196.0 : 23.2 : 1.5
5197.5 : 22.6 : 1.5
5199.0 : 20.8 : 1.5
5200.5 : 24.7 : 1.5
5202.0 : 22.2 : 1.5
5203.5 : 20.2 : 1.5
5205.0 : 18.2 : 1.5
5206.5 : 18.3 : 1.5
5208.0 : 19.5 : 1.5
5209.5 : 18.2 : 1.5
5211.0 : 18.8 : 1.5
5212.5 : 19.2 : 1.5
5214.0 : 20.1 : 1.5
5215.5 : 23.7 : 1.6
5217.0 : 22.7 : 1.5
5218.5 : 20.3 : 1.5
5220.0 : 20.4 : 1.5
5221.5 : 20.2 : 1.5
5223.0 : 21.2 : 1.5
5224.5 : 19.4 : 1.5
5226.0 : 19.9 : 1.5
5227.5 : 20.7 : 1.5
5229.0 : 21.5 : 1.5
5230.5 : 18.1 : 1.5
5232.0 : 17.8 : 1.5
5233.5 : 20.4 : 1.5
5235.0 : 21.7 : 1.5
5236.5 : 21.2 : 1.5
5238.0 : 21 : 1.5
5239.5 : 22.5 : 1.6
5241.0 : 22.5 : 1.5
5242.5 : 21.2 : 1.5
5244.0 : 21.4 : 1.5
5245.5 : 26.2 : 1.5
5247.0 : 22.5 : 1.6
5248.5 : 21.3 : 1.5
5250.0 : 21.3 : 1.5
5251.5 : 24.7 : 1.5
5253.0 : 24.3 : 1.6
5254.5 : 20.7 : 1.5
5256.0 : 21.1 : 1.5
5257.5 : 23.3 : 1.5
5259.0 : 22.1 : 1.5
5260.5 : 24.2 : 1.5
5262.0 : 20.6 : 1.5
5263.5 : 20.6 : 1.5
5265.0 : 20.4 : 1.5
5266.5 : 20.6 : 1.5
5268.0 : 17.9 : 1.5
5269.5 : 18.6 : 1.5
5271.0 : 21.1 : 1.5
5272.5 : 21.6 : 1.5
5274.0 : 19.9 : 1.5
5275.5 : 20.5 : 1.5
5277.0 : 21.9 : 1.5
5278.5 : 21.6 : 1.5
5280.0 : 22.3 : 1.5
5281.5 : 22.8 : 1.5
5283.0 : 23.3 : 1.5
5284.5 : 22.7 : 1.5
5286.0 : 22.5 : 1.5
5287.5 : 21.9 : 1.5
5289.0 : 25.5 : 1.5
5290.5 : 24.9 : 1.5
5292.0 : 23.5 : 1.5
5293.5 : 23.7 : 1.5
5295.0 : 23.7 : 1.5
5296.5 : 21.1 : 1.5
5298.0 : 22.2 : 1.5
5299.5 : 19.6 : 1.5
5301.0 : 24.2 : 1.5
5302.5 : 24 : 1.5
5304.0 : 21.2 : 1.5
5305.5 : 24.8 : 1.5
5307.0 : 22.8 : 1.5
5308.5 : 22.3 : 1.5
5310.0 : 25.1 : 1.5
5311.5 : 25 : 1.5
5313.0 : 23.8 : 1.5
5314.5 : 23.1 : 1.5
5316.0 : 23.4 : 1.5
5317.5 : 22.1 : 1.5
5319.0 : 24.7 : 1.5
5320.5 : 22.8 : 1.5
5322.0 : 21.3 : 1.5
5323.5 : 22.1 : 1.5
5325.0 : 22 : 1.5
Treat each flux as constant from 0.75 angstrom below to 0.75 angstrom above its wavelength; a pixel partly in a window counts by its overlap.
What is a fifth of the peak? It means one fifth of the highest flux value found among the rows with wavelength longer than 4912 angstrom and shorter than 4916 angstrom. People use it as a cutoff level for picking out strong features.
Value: 4.7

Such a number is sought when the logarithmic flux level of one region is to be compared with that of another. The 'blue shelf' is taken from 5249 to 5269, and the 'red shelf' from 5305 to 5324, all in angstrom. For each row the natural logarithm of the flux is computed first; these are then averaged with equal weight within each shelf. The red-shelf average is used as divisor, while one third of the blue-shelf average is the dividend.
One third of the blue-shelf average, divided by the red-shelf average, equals 0.325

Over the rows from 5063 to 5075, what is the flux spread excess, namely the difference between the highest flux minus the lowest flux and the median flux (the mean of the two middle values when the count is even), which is -15.6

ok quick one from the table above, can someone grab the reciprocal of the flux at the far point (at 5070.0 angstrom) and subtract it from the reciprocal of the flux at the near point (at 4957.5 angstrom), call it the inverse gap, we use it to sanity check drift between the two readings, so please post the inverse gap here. -0.0051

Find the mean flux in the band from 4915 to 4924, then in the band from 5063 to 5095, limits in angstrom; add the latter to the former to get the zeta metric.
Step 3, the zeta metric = 41.9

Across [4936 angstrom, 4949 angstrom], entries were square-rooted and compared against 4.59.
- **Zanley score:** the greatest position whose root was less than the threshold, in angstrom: 4942.5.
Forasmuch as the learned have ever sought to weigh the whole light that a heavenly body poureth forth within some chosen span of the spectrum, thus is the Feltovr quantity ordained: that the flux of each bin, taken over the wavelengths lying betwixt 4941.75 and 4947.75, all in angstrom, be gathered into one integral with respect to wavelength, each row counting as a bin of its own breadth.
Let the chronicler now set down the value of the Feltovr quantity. 129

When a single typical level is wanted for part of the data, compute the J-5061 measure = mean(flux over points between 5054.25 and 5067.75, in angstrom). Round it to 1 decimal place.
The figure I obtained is 21.8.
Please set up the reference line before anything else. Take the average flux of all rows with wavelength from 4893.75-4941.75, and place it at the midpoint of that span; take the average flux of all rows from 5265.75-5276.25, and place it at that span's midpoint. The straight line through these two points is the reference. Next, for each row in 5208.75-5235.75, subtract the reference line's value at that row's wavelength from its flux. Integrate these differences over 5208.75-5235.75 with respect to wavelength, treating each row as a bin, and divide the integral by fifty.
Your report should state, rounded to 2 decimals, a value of 0.00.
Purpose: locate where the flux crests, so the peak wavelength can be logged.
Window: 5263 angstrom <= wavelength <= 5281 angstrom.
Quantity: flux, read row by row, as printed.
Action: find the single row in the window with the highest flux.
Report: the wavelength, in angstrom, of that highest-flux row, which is 5280.0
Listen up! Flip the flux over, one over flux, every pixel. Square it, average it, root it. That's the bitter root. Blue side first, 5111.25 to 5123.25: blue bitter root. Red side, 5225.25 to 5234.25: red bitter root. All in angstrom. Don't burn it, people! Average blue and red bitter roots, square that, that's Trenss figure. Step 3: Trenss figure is 0.0024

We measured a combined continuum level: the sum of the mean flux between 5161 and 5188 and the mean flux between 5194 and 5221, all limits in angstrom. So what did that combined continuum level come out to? 38.4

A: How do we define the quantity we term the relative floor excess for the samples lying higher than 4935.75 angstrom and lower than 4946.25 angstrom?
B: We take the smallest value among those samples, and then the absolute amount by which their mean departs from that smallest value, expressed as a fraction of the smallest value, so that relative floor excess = 0.12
